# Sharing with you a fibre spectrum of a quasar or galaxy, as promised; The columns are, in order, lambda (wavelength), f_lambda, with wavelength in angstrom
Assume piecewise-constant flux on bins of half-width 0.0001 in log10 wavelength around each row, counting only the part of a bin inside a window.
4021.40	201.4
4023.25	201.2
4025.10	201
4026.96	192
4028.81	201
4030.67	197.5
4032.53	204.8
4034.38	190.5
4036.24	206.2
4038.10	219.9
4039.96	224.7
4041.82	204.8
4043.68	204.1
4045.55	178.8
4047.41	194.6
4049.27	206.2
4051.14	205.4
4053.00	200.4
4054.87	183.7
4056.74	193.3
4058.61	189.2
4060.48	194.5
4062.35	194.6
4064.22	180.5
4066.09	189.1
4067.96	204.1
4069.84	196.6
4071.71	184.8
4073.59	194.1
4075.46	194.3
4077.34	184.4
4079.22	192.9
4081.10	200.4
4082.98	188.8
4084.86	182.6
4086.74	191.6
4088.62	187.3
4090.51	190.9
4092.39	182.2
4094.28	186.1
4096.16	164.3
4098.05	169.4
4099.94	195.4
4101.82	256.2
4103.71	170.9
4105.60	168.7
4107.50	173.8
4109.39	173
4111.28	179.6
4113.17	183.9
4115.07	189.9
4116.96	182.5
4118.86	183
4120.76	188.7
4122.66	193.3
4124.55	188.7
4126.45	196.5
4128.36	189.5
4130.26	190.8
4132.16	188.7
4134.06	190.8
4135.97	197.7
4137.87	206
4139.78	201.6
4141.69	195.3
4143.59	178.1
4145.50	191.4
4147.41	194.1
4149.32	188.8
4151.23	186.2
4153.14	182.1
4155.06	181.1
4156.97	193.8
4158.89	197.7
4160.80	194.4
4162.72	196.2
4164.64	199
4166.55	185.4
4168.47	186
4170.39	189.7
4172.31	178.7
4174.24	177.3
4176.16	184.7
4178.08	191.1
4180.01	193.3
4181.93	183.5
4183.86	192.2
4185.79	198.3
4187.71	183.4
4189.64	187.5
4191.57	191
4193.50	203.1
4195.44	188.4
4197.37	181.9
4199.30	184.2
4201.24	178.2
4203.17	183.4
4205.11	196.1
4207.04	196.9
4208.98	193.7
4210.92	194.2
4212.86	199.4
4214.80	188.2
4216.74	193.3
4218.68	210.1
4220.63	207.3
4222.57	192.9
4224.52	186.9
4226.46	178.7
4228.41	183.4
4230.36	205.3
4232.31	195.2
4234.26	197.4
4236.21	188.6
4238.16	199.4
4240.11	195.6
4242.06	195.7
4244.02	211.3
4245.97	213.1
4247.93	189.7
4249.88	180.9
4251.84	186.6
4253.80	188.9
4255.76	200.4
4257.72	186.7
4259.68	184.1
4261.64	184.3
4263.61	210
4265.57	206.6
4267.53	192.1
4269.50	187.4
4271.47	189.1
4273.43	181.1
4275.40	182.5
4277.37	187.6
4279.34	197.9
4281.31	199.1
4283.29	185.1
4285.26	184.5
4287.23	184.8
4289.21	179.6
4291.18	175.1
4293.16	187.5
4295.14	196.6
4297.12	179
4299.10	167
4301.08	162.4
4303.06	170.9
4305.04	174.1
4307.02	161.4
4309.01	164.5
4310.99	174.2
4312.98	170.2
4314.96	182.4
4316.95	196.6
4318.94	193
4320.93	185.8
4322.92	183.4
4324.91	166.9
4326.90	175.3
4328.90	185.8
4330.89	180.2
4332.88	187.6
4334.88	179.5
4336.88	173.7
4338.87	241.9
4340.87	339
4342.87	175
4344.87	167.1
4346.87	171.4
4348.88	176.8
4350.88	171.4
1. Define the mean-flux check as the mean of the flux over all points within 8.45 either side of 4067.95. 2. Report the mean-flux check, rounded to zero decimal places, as 193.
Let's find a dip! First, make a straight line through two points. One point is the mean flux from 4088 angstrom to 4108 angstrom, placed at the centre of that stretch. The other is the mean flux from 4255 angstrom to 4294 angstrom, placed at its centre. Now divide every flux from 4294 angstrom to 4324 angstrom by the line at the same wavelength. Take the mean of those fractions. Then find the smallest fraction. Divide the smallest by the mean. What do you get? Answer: 0.910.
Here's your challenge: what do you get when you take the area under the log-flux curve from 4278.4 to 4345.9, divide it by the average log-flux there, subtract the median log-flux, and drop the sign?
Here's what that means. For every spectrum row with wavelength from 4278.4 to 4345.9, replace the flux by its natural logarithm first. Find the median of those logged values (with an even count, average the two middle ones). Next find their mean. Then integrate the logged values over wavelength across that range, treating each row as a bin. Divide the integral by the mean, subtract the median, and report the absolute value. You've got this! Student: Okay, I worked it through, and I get 62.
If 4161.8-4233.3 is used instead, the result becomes 66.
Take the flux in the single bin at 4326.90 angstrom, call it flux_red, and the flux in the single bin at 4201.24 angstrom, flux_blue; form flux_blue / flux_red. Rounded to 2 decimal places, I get 1.02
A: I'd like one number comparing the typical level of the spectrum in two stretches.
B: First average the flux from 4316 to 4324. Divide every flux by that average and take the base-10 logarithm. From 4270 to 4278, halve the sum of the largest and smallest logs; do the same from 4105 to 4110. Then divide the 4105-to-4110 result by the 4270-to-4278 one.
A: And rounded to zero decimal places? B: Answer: 4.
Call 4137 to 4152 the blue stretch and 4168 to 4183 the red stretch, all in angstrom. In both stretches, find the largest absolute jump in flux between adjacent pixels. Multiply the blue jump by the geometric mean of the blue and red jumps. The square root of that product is 15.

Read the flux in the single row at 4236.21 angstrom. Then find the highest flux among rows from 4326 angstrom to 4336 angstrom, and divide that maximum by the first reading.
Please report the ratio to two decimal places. 0.99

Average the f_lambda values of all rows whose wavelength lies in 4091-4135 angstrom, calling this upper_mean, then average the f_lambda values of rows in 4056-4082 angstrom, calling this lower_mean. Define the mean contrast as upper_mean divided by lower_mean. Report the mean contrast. 0.97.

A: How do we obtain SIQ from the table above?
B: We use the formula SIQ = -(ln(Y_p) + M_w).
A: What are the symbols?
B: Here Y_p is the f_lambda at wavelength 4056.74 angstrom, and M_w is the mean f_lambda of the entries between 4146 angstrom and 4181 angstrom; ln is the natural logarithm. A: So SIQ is -194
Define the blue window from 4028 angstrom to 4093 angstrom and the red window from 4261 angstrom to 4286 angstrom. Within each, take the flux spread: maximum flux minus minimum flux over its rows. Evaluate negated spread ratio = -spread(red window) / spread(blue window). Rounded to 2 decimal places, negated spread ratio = -0.63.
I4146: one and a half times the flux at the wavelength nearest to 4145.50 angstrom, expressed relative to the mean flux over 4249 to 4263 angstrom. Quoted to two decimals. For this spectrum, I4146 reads 1.53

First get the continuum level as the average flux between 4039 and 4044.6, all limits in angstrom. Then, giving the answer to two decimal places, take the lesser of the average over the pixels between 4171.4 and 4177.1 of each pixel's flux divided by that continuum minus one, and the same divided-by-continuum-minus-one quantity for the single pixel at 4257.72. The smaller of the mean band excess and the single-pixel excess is -0.15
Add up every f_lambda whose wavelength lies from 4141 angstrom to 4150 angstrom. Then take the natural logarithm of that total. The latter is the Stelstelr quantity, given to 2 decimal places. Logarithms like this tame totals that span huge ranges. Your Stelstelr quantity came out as 6.85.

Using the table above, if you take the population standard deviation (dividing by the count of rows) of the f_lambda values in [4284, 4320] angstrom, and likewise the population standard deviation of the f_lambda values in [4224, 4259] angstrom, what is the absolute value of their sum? 20.3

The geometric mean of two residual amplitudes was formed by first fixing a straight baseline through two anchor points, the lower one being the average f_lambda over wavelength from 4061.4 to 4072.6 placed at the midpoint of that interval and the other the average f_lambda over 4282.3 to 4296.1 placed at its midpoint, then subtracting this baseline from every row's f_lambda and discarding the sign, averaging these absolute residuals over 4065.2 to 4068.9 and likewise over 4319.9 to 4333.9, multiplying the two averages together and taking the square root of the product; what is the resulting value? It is 6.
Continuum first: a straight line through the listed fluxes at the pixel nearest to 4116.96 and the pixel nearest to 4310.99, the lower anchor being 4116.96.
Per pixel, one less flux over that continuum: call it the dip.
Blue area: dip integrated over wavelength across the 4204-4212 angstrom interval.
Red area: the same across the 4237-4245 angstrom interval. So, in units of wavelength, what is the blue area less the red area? 0.3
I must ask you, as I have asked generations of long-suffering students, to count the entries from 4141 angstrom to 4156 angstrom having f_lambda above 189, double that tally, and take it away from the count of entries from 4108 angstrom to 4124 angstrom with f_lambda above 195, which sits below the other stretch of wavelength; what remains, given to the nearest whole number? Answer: -6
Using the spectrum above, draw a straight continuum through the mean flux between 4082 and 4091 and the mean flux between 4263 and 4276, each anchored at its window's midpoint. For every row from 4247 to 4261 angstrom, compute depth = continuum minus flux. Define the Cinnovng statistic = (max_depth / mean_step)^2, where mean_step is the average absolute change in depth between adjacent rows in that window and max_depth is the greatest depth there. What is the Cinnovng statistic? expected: 2.3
